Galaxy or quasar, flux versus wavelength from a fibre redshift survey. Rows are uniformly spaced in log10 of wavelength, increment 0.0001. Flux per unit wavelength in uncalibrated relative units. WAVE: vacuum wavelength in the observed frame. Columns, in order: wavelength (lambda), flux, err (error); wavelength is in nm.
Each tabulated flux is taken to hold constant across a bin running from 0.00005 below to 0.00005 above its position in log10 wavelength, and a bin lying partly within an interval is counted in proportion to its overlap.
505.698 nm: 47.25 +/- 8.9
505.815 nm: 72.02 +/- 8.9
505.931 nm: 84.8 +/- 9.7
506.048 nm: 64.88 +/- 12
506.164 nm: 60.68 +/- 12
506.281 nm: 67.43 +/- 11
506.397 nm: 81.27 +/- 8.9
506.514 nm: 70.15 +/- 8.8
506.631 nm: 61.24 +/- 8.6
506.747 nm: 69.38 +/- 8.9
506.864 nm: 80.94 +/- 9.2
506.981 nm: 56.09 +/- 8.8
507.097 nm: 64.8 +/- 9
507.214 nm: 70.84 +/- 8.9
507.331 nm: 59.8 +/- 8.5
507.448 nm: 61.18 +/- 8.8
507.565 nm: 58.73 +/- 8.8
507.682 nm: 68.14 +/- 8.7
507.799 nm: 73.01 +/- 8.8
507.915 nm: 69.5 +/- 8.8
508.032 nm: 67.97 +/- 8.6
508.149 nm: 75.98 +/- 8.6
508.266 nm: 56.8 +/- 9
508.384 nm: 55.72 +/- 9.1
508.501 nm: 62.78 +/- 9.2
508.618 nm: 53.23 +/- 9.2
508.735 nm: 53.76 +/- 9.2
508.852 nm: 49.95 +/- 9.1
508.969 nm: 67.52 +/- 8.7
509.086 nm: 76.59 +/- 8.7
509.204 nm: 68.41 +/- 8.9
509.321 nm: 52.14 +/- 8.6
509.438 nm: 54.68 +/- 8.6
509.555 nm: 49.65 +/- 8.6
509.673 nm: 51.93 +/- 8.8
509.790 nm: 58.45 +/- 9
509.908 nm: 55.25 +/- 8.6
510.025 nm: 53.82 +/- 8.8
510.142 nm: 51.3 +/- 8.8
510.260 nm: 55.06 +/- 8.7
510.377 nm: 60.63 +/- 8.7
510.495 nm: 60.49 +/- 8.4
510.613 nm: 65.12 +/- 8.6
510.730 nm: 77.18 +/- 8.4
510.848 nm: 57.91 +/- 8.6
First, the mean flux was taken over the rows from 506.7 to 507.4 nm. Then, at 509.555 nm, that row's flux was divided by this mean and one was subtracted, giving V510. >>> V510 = -0.26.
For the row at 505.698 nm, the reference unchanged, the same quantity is -0.29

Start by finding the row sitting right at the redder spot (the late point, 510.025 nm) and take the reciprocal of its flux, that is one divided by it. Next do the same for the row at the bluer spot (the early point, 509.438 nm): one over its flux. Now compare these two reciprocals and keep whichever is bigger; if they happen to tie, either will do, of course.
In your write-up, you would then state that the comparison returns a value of 0.0186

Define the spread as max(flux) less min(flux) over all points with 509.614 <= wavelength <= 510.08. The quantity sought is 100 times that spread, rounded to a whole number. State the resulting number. 652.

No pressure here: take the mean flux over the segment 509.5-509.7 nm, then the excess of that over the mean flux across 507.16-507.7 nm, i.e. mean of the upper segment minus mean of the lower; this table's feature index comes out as -13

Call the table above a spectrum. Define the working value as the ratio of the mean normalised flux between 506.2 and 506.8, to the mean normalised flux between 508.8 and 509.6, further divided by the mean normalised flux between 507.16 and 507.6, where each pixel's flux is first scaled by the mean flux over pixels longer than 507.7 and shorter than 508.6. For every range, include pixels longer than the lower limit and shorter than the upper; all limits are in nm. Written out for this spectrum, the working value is 1.2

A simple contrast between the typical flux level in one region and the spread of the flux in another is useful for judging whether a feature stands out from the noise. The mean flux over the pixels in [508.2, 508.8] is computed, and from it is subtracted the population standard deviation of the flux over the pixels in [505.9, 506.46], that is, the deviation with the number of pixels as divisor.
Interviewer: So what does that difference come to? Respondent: 47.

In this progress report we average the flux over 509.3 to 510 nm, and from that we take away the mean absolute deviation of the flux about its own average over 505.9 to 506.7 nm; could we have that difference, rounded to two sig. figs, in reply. 46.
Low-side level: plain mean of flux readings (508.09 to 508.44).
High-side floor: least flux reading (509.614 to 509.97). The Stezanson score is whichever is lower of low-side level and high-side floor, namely 51.9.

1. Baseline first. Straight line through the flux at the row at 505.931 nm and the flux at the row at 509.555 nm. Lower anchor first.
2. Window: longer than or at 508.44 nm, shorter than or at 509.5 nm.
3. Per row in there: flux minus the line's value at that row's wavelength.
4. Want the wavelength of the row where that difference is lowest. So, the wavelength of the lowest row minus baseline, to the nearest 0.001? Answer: 508.852 nm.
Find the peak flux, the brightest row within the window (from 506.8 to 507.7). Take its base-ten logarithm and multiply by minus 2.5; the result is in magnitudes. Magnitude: -4.8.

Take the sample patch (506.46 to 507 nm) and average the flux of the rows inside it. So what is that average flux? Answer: 68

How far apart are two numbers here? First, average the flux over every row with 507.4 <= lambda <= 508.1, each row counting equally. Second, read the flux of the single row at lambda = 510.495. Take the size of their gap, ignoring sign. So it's 6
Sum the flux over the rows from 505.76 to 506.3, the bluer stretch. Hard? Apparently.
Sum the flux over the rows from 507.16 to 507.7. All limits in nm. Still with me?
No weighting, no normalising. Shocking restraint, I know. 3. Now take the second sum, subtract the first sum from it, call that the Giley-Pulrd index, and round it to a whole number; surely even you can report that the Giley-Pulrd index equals -31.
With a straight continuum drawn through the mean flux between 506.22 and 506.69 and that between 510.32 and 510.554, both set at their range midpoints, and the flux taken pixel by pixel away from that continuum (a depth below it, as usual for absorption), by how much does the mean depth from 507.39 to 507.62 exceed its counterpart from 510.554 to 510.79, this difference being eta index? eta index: 19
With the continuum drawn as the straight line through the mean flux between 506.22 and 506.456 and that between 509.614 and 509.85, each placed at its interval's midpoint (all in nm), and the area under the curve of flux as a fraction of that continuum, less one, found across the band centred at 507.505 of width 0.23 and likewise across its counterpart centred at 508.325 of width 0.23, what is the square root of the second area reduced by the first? 0.038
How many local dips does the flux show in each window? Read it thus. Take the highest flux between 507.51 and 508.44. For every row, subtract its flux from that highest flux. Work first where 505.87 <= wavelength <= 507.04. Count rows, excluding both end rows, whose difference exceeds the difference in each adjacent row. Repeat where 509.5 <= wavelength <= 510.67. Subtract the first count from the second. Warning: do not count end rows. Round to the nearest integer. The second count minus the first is 0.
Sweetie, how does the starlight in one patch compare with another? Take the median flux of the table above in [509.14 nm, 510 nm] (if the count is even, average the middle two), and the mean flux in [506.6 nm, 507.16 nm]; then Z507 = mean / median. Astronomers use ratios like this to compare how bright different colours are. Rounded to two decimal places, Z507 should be 1.22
